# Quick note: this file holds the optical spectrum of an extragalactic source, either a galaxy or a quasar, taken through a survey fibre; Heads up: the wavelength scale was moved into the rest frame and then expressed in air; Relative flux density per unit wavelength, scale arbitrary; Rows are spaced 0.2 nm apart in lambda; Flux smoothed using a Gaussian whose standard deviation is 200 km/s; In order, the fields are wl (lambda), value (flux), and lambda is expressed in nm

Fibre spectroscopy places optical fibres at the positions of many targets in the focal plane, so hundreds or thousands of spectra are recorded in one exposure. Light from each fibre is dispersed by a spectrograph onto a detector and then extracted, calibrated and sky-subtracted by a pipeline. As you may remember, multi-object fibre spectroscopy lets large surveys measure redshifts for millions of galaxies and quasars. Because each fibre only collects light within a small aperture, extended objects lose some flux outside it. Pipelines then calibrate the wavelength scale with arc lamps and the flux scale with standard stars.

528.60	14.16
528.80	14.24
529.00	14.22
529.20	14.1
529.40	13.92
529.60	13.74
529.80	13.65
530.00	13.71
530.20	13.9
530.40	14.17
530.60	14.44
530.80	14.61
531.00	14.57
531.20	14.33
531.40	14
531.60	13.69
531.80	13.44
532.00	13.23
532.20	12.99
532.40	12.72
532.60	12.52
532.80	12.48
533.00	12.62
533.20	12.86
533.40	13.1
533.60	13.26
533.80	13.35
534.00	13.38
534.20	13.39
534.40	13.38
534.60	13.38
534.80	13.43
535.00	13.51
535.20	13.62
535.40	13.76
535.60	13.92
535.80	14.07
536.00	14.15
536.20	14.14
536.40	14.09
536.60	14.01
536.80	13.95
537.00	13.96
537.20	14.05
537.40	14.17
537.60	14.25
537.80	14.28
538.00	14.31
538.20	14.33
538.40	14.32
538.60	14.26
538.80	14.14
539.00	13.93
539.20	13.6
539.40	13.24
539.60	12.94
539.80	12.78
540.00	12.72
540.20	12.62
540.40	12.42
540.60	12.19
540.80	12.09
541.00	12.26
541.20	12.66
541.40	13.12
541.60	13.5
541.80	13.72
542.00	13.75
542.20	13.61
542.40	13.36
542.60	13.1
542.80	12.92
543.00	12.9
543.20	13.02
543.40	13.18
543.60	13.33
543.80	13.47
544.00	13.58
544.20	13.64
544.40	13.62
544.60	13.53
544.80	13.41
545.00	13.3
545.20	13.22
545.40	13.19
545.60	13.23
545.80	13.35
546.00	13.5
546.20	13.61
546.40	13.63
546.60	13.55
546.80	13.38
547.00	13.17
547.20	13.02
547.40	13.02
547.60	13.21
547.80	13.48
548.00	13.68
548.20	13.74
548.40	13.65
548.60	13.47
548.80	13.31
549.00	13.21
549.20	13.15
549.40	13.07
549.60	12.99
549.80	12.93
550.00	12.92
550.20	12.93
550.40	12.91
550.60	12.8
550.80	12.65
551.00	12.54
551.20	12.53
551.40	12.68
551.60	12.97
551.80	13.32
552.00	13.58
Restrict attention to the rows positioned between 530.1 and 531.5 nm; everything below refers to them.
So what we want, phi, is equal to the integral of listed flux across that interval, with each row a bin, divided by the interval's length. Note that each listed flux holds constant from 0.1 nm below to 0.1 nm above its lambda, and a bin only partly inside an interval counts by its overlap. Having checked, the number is 14.3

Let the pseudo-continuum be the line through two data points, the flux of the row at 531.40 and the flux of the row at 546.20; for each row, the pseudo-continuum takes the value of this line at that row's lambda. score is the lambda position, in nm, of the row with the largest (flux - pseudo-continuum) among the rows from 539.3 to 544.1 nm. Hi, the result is 542.00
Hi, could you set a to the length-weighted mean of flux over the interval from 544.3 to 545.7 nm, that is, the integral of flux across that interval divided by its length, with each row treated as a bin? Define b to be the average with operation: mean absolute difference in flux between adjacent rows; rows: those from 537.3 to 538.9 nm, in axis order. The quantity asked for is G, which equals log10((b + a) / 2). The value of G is 0.826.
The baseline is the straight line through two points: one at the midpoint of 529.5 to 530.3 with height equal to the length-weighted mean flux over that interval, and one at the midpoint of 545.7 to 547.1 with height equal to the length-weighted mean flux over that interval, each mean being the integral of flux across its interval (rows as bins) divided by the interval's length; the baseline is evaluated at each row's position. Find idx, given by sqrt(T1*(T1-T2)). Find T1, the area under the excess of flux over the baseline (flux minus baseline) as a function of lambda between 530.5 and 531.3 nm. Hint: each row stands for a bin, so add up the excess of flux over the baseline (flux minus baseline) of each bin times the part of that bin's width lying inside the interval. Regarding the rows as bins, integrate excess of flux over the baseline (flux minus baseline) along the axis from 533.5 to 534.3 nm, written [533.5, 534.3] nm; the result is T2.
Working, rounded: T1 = 0.6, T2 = -0.27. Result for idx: 0.73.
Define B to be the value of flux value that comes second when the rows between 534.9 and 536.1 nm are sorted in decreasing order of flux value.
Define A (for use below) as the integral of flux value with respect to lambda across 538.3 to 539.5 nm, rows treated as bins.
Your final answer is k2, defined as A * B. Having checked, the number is 235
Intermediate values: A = 16.7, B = 14.07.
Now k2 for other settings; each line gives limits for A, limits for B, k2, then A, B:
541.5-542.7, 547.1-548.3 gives 222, 16.2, 13.68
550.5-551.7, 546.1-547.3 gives 207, 15.2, 13.61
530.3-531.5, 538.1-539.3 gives 247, 17.2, 14.32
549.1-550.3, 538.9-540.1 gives 212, 15.6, 13.6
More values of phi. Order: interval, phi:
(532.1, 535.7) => 13.2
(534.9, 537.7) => 14.0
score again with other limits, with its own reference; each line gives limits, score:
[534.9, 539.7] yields 538.20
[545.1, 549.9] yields 548.20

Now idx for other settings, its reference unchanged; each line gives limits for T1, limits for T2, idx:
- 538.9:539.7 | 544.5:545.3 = 0.06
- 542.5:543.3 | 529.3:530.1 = 0.43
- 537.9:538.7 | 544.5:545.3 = 0.61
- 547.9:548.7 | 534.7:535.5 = 0.20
